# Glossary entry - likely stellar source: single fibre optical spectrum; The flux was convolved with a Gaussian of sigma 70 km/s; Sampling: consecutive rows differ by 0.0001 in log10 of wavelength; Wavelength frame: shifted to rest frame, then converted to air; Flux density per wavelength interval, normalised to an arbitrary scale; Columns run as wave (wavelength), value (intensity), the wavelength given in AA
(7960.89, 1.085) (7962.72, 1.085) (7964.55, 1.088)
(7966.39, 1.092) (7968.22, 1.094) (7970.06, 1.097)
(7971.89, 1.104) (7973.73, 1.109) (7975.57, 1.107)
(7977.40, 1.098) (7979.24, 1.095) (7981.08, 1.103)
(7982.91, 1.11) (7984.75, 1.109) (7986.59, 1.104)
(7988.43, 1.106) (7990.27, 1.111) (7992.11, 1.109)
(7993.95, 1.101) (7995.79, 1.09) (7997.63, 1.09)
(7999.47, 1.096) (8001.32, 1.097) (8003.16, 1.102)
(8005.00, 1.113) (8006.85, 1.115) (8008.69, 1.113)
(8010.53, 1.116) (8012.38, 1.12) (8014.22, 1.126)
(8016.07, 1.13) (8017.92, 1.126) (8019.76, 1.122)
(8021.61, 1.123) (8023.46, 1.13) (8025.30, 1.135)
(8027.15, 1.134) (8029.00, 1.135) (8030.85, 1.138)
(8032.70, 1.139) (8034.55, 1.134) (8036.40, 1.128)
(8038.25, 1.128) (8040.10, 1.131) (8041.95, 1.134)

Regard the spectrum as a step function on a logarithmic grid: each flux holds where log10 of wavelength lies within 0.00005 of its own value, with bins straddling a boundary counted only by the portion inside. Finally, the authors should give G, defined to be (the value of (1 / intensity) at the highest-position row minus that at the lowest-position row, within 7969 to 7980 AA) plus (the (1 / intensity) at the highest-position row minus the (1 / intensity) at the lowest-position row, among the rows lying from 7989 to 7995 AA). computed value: 0.010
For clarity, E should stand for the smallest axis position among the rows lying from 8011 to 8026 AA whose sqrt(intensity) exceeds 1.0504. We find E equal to 8012.38 AA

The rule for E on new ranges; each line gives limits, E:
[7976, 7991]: 7982.91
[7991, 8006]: 7992.11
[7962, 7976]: 7971.89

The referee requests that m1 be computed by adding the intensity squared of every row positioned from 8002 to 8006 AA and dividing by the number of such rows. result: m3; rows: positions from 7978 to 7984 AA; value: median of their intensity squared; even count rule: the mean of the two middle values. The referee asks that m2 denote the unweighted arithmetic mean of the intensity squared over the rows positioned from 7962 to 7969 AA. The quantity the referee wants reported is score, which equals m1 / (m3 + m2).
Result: 0.510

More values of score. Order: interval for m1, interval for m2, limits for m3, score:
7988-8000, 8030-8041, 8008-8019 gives 0.476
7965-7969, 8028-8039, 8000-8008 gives 0.476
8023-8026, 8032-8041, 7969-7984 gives 0.513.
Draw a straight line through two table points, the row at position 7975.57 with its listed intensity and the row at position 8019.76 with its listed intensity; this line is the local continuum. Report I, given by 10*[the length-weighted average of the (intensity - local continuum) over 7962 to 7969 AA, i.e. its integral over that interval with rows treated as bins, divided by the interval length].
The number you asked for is -0.14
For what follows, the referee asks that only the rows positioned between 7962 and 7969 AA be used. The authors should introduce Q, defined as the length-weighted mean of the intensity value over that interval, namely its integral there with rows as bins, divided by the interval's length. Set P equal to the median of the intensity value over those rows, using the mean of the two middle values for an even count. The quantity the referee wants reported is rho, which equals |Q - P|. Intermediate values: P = 1.090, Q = 1.09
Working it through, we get 0.0002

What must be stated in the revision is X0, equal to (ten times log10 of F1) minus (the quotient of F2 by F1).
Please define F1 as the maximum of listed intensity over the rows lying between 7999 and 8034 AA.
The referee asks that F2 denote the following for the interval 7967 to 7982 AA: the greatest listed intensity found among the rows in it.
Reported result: -0.41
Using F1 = 1.139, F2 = 1.109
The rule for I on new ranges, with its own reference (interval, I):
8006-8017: 0.01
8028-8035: 0.11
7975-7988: -0.05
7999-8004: -0.17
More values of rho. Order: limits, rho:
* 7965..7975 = 0.0010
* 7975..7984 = 0.0005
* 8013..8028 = 0.0003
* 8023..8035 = 0.0005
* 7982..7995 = 0.0023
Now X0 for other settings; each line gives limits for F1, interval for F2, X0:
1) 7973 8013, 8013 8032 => -0.52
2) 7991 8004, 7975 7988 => -0.55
